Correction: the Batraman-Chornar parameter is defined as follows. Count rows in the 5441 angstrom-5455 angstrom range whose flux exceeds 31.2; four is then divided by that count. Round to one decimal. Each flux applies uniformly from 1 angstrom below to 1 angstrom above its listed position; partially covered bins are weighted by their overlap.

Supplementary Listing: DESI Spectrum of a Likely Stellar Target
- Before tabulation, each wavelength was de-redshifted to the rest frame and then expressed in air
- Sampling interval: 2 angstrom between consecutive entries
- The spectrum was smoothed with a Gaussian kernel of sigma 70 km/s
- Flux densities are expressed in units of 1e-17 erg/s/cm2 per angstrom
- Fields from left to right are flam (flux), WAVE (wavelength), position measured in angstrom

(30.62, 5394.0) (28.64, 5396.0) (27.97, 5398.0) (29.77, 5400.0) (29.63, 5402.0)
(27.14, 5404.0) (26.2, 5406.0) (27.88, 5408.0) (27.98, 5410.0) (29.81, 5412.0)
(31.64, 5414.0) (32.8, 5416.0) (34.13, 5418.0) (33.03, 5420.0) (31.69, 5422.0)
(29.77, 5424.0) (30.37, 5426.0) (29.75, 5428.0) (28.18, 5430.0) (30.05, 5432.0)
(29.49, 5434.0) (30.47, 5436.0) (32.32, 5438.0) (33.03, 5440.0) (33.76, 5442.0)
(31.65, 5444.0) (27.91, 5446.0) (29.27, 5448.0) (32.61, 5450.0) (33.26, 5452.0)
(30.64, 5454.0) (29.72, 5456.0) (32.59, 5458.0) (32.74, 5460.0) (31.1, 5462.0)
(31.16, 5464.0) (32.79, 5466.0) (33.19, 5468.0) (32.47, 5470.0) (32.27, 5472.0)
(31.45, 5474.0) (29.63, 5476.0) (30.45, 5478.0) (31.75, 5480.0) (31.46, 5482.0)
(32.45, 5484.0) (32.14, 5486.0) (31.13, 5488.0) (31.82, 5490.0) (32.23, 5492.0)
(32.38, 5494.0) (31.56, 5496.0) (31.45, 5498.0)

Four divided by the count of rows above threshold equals 1.0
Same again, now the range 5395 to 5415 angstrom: 4.0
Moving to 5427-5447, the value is 1.0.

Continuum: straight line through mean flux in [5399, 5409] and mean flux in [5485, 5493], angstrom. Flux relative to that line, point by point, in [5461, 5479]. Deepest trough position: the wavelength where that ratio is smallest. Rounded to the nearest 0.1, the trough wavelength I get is 5476.0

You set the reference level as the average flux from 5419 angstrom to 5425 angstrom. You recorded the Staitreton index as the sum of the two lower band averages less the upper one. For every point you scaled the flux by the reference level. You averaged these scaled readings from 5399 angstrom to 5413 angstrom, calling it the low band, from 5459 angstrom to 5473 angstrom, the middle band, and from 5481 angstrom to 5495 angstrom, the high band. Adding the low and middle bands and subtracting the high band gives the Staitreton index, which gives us 0.91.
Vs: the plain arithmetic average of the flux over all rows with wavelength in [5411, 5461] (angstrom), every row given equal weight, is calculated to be 31.23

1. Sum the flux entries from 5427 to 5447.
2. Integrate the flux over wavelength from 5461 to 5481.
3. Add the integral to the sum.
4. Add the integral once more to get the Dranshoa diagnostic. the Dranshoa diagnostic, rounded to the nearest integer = 1572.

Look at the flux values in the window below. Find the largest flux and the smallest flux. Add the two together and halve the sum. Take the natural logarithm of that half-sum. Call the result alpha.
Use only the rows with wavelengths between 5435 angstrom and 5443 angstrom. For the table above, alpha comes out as 3.47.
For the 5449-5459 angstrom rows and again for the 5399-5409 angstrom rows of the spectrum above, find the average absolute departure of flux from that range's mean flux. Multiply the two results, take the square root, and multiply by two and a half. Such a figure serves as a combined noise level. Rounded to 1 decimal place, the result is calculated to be 3.2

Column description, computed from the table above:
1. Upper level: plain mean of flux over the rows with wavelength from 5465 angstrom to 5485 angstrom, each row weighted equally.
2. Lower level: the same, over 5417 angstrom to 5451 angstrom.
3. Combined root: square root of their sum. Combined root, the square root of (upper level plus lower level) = 7.93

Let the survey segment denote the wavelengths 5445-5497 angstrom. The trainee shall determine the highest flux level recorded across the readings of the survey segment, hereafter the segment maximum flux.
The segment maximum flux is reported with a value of 33.26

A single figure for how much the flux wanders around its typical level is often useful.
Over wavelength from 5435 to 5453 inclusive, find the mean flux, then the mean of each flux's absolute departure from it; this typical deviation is 1.6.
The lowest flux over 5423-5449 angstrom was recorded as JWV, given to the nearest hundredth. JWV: 27.91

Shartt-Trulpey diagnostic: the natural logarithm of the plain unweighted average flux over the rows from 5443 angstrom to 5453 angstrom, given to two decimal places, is 3.43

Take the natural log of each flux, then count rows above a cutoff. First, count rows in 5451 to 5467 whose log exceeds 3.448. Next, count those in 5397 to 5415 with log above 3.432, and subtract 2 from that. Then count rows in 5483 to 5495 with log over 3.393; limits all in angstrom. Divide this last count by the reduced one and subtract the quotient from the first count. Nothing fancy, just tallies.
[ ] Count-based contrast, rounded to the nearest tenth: 10.0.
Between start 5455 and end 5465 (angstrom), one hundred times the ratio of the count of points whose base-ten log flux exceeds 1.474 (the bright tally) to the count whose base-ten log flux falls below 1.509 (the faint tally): 133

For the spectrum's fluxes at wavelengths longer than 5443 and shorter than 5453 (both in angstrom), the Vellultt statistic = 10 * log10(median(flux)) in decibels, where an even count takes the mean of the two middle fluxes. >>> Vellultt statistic 15.00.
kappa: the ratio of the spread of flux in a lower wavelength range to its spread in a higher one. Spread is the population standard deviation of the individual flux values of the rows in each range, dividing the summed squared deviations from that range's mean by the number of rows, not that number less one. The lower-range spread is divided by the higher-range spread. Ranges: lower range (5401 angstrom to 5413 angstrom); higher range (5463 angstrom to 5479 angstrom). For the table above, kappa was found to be 1.12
